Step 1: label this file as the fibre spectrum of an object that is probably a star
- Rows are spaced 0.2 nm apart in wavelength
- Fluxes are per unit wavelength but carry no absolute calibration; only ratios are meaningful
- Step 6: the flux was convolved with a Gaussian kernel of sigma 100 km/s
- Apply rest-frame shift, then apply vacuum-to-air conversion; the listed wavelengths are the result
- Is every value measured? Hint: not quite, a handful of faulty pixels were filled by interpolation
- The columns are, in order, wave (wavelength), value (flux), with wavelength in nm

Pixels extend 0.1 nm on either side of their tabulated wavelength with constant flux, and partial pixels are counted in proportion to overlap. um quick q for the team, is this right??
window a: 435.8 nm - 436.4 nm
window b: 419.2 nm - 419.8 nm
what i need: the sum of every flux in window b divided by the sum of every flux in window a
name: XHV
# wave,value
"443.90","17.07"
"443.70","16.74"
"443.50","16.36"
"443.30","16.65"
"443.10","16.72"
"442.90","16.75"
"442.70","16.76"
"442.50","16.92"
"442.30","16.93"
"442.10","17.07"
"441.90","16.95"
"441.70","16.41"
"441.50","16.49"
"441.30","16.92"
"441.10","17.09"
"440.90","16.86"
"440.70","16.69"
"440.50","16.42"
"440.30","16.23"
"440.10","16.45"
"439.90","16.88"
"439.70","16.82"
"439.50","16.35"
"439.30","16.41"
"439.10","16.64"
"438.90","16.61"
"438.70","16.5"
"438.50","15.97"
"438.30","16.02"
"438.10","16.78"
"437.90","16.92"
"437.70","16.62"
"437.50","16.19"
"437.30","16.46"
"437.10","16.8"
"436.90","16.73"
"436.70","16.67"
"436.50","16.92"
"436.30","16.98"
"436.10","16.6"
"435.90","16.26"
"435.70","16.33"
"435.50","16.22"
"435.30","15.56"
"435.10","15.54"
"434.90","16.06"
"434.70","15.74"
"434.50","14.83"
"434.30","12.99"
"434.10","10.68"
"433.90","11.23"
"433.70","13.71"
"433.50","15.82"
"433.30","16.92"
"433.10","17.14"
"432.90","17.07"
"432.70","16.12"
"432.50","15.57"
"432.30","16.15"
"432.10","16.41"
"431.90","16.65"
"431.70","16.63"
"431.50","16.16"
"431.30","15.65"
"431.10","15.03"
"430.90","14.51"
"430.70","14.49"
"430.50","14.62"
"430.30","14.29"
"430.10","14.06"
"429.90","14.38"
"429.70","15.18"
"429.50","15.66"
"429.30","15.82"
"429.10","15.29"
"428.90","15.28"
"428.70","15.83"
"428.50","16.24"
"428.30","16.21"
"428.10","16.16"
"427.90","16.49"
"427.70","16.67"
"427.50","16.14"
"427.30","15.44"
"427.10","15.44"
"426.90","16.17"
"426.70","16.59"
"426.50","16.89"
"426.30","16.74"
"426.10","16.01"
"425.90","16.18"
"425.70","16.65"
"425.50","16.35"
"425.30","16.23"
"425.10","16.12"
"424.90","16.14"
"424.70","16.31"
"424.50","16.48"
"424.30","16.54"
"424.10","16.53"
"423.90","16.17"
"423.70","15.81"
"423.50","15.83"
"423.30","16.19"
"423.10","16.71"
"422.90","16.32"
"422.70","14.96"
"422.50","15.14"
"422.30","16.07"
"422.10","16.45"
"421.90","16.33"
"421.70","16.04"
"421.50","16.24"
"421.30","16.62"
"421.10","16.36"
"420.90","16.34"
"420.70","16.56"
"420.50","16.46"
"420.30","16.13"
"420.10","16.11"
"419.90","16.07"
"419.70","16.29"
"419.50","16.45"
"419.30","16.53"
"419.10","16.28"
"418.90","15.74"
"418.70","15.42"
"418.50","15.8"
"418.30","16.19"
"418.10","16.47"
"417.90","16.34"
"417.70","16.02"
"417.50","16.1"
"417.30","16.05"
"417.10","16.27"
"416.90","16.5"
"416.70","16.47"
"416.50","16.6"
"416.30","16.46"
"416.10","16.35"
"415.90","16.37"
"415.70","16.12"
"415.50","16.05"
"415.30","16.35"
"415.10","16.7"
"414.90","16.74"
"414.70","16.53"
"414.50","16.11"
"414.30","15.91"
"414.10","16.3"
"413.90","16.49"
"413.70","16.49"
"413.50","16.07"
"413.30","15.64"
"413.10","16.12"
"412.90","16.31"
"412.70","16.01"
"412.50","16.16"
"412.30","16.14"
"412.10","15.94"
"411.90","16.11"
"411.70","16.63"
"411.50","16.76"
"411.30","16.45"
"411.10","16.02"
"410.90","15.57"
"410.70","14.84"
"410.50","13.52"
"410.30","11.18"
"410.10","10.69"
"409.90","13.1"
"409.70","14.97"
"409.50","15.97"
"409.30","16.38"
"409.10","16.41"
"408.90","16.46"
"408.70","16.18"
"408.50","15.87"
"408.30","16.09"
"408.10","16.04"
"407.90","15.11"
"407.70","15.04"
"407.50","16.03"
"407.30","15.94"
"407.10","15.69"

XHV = 0.99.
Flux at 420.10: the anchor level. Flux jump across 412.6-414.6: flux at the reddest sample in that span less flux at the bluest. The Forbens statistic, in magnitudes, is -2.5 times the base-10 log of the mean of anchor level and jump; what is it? -2.27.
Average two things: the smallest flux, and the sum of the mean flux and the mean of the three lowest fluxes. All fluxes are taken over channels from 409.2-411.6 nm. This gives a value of 18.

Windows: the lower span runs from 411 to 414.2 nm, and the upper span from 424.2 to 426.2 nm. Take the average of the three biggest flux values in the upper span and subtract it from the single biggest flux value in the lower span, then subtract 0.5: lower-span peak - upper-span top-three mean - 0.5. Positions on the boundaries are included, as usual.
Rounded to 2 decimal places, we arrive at -0.30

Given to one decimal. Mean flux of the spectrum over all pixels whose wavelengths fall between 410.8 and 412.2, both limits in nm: 16.2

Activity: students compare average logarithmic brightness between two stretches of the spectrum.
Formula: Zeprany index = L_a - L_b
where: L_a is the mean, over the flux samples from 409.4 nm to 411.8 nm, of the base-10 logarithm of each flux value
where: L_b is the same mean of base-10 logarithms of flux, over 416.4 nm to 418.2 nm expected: -0.05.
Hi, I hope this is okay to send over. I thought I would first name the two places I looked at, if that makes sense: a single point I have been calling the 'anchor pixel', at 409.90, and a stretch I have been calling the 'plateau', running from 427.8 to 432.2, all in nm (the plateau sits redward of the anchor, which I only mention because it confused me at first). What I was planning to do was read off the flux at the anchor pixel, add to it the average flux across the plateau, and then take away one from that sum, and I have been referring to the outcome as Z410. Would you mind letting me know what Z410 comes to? 27.6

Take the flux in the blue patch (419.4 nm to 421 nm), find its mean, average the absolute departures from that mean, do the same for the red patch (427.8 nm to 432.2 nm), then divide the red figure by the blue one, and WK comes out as 4.7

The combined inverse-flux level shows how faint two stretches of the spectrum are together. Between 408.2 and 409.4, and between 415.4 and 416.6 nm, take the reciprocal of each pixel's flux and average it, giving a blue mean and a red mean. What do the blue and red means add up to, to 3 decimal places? 0.123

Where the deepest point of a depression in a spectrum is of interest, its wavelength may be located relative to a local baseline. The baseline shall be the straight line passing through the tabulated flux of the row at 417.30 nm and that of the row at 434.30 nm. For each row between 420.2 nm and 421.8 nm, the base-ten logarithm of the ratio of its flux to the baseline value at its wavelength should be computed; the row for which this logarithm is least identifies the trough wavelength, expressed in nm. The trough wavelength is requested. 420.30 nm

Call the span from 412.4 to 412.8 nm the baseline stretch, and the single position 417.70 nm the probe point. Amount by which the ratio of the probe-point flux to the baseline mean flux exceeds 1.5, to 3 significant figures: -0.504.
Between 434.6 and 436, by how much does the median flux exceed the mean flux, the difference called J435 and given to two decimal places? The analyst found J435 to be 0.10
